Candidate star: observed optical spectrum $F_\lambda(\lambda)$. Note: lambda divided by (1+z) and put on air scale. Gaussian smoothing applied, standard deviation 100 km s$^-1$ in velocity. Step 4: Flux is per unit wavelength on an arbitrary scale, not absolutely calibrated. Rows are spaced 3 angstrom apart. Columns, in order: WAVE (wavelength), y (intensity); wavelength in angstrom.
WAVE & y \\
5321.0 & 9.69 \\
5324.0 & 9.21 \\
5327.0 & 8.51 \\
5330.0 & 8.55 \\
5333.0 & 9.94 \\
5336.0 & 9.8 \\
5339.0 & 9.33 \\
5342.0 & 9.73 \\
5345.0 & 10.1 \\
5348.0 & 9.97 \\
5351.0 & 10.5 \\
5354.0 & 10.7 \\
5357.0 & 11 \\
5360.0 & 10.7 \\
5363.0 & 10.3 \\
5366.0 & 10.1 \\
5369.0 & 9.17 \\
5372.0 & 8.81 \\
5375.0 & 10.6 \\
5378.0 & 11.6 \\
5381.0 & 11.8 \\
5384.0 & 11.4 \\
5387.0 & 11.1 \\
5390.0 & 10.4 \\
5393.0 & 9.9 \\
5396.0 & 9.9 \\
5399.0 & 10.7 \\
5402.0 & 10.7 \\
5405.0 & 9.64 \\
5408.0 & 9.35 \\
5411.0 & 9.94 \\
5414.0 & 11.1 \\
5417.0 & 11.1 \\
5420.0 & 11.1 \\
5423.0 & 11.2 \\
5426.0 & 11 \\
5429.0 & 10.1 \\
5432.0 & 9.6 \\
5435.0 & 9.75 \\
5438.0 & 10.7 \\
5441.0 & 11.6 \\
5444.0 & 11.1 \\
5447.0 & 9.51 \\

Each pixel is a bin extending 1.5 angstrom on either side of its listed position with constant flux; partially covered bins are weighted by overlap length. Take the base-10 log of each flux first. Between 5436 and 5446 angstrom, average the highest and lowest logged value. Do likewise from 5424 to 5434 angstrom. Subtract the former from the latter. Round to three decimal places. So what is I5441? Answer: -0.035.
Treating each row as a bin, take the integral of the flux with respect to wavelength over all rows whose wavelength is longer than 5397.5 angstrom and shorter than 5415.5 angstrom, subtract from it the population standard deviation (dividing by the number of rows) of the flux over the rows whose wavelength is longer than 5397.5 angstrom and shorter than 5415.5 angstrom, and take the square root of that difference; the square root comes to 13.6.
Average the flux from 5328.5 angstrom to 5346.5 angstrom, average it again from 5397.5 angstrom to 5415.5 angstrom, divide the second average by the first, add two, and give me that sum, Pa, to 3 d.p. 3.069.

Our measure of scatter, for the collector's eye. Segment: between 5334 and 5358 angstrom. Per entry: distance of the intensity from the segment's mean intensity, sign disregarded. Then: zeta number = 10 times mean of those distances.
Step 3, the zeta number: 4.44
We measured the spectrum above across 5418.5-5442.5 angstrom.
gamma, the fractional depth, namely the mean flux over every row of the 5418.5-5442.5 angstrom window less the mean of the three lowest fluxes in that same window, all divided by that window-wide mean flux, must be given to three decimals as 0.077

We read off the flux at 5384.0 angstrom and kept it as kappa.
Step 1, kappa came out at 11.4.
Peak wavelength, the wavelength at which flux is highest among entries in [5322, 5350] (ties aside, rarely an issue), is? 5345.0 angstrom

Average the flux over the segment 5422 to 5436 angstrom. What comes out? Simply 10.3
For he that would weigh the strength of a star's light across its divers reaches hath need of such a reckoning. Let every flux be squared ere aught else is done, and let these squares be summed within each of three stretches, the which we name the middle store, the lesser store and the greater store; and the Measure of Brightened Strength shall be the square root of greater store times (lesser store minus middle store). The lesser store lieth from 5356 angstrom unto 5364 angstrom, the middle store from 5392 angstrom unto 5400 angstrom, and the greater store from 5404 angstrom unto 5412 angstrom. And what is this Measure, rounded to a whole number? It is 93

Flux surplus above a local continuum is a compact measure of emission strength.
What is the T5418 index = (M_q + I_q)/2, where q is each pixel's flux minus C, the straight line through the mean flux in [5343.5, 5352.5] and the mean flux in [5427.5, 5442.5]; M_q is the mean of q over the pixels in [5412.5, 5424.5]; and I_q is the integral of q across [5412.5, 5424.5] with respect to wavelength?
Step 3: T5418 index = 5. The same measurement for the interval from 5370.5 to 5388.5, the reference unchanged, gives 6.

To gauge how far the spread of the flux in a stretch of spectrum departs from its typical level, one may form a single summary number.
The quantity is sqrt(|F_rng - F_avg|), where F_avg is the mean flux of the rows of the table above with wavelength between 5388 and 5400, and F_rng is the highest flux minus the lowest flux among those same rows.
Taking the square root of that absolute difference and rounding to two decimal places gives 3.07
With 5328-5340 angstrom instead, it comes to 2.83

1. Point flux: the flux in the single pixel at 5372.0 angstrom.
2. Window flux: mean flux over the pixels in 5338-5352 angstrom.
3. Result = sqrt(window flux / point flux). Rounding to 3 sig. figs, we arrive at 1.06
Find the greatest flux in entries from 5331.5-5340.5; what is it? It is 9.94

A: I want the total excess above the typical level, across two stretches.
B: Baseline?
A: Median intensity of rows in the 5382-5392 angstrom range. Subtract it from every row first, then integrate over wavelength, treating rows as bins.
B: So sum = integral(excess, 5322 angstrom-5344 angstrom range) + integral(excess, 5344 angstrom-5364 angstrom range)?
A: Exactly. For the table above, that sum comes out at -51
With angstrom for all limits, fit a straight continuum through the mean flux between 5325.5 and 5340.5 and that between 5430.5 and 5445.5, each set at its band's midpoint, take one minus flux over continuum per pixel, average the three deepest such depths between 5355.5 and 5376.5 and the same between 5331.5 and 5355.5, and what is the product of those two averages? -0.0011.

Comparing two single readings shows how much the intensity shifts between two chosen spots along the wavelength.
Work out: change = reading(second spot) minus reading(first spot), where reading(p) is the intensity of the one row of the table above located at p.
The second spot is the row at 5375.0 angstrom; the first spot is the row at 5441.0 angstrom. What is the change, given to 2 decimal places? -1.00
